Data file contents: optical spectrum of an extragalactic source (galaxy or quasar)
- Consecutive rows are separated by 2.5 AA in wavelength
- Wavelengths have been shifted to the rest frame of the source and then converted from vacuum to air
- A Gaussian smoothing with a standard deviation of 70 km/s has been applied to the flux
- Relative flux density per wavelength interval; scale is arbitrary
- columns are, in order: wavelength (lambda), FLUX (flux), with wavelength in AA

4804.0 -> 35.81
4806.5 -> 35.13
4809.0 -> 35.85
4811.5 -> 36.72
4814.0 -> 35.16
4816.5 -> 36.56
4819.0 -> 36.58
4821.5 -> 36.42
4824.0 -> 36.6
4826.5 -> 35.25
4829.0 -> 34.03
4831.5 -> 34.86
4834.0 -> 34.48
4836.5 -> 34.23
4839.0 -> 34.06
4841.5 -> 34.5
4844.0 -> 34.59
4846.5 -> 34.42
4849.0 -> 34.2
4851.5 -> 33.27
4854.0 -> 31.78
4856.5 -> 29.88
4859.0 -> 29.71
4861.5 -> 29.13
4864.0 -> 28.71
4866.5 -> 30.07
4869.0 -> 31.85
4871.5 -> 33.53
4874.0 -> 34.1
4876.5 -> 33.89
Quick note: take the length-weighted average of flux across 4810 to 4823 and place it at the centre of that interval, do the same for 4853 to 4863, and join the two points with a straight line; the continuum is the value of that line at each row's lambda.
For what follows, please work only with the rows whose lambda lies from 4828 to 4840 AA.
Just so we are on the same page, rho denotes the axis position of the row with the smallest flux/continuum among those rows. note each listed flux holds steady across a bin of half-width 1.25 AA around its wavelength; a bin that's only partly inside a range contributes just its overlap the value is 4829.0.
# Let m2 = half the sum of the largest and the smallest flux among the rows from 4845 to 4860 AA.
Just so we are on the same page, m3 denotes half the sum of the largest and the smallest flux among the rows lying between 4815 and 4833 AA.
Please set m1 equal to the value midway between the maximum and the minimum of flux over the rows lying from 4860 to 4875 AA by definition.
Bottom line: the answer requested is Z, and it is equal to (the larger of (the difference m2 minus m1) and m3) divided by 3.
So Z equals 11.77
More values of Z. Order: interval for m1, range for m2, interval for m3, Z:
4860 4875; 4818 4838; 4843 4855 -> 11.06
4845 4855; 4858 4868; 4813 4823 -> 11.96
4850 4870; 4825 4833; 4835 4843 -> 11.43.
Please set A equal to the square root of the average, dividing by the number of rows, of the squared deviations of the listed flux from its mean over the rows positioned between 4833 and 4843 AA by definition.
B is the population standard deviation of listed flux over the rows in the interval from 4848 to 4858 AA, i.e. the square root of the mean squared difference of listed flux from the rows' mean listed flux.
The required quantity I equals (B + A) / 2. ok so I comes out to 0.91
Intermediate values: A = 0.18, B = 1.6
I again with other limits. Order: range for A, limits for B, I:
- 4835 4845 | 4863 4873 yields 1.01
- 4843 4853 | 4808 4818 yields 0.57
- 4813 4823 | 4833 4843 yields 0.39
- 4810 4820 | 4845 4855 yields 0.84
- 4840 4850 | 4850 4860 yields 0.80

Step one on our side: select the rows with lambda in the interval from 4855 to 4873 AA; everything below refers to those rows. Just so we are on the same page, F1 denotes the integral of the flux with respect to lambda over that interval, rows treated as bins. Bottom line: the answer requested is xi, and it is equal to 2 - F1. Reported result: -547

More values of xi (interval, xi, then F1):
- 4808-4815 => -250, 252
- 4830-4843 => -445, 447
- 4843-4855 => -402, 404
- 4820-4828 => -286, 288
